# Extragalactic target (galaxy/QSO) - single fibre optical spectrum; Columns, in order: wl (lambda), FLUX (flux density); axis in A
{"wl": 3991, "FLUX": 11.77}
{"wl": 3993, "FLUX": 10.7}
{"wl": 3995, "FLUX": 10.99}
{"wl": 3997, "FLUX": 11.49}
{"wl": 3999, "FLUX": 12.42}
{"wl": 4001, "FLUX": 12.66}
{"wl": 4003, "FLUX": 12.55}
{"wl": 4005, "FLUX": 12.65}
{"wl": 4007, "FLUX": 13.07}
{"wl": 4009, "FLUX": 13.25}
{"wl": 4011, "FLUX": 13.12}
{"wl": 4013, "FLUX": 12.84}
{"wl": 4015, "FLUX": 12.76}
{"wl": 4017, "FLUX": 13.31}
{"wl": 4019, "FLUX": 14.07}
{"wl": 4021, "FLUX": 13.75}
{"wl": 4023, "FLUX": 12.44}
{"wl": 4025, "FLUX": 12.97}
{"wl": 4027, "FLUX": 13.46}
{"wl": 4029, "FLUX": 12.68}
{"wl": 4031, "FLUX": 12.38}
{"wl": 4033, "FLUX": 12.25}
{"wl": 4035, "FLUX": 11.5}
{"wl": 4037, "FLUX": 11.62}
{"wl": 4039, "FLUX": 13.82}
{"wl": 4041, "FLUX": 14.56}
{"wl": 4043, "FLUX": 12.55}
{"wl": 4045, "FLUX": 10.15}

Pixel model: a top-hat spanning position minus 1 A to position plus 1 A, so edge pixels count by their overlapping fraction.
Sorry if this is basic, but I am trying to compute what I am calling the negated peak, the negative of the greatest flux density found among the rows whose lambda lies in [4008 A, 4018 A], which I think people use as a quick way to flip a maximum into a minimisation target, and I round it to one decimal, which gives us -13.3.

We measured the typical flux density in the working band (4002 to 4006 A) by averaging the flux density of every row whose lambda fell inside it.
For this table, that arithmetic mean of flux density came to 12.60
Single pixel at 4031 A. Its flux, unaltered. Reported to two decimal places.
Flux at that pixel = 12.38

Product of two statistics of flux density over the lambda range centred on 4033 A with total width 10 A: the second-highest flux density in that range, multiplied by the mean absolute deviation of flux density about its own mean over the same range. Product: 5.2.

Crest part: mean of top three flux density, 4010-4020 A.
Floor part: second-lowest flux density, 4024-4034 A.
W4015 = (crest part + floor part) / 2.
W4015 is 12.9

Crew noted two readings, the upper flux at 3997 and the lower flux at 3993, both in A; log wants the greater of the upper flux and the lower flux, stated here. 11.5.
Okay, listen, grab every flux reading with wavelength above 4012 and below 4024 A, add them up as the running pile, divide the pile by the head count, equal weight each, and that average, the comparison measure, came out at 13.2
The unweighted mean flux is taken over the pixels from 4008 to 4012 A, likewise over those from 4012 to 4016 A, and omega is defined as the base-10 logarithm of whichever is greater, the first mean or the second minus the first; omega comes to 1.12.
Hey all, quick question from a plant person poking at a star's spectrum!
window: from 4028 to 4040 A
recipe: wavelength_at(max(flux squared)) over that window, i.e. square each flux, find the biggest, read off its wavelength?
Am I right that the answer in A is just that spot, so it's 4039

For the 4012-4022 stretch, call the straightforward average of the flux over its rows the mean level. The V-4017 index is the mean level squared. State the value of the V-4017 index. 178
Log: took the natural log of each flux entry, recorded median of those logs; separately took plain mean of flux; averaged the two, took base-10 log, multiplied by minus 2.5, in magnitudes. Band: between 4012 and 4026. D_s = -2.24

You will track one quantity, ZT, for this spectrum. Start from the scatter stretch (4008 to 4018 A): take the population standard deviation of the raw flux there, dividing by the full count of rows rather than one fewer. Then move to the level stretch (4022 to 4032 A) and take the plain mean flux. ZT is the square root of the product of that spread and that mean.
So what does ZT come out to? 1.67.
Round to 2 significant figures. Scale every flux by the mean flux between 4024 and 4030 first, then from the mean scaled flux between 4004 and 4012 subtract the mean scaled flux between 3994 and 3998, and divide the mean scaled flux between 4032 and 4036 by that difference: 6.7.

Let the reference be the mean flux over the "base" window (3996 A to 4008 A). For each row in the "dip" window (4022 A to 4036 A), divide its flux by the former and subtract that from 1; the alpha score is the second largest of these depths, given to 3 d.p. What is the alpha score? 0.018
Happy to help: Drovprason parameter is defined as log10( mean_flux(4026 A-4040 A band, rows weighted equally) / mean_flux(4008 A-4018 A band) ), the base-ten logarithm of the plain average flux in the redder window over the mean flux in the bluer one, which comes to -0.018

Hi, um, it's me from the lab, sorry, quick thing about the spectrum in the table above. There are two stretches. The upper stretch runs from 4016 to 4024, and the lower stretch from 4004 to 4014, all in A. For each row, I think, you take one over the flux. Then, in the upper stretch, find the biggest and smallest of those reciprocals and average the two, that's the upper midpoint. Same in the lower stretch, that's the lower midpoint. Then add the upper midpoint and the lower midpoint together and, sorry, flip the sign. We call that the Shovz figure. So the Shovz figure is -0.1530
